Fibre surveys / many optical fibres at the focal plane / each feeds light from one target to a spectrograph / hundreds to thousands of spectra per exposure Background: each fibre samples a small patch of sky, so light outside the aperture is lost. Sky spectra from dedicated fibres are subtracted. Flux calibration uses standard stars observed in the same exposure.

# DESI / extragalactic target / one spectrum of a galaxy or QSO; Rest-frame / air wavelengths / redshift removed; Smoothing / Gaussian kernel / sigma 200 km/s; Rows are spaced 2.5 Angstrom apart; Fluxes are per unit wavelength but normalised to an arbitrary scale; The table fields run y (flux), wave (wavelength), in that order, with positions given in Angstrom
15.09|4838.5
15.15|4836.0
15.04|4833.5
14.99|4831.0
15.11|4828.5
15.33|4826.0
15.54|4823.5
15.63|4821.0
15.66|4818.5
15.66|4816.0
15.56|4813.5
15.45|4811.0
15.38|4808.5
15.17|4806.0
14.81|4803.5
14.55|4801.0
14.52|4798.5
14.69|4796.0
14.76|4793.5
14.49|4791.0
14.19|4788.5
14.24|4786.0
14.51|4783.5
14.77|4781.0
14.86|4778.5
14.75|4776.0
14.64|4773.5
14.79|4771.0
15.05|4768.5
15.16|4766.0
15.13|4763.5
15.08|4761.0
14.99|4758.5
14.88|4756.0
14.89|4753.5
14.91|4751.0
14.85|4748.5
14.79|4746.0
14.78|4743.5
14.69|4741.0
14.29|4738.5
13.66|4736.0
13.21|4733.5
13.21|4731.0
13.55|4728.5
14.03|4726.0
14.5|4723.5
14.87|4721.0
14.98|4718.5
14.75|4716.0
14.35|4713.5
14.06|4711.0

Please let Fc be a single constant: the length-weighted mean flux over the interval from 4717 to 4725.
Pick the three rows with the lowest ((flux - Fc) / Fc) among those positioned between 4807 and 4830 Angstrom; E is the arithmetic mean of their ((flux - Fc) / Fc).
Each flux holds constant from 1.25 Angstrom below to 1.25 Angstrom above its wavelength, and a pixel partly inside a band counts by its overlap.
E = 0.035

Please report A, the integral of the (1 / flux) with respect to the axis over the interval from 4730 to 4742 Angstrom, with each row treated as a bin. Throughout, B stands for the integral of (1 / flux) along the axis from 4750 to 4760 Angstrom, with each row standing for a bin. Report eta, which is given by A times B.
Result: 0.58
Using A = 0.87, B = 0.67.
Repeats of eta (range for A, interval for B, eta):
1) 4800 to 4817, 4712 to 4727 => 1.15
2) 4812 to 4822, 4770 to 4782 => 0.52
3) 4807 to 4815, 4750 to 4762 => 0.42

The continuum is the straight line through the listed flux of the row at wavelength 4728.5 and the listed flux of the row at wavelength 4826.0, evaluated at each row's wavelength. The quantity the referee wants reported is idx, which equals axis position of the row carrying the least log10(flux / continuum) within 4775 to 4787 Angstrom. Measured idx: 4786.0 Angstrom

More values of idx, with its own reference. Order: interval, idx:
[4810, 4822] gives 4821.0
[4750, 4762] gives 4756.0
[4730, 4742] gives 4733.5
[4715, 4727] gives 4726.0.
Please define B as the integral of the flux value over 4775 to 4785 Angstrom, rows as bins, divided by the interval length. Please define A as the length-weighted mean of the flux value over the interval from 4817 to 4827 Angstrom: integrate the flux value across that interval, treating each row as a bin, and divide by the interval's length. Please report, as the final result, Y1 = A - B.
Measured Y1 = 0.8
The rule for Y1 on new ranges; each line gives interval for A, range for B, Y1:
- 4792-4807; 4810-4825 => -0.8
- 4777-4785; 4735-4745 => 0.3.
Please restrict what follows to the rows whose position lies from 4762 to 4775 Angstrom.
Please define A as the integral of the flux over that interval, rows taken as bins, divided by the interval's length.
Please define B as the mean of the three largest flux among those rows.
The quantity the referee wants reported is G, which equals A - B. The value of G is -0.16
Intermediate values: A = 15.0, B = 15.1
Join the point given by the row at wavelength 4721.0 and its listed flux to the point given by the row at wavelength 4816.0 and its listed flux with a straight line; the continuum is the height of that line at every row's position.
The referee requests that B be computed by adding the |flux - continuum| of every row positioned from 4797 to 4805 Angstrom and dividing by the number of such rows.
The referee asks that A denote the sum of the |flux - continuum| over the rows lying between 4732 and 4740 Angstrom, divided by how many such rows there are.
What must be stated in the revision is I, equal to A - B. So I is 0.4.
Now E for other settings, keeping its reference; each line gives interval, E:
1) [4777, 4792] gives -0.031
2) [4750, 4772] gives 0.006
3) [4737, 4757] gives -0.012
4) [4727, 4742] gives -0.097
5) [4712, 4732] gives -0.079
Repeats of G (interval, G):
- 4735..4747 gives -0.30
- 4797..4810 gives -0.23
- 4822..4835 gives -0.12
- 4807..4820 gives -0.09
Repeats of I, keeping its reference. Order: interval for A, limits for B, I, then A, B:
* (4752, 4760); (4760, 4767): 0.1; 0.24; 0.1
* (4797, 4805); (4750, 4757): 0.7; 0.91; 0.2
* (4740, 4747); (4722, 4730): -0.6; 0.30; 0.9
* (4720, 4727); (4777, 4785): -0.2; 0.42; 0.7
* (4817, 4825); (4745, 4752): -0.2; 0.09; 0.2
